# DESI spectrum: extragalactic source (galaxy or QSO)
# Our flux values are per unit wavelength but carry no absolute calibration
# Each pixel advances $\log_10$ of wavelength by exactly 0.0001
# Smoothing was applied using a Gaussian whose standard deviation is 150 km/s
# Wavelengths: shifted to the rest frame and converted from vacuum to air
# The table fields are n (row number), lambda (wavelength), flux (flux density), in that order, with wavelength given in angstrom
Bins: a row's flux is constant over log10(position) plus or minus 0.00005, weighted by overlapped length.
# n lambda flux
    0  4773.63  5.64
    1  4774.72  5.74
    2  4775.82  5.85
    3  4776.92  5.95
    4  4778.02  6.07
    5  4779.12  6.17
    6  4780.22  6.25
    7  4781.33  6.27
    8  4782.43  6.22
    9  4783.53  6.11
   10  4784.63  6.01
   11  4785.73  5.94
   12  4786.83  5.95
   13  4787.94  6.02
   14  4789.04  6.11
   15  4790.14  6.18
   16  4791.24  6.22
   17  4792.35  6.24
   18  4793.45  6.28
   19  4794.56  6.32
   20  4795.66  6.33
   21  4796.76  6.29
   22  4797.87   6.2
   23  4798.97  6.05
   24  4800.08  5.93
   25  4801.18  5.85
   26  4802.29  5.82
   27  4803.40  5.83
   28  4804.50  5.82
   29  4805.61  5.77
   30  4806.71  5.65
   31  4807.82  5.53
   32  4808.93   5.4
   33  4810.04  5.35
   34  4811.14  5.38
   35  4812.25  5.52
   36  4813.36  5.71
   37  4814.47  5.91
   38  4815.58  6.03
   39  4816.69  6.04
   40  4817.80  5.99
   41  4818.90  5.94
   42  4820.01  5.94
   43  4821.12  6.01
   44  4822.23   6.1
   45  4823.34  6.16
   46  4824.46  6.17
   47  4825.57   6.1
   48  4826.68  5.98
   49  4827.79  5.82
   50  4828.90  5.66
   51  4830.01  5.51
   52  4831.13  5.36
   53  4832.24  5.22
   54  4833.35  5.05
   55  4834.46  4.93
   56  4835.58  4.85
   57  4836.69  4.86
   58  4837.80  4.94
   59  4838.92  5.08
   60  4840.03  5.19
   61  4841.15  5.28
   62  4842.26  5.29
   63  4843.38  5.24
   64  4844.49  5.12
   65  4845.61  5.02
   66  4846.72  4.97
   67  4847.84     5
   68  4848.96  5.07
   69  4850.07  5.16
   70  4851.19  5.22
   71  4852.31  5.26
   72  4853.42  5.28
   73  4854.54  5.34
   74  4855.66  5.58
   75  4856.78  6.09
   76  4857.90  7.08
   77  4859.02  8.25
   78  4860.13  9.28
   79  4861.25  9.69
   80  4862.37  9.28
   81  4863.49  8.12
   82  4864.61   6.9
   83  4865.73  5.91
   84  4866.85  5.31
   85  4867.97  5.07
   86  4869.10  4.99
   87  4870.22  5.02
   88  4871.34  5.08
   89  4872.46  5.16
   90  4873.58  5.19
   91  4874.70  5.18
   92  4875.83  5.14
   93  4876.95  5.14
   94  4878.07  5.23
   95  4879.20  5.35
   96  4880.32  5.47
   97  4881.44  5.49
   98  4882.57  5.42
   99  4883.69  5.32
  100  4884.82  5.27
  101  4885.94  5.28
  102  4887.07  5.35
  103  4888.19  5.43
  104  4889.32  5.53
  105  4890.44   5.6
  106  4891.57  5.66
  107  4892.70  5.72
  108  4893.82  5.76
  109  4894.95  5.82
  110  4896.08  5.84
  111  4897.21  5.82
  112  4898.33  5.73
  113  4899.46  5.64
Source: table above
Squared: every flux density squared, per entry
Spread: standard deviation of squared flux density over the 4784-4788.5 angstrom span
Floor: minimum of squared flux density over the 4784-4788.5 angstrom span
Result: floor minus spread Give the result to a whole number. 35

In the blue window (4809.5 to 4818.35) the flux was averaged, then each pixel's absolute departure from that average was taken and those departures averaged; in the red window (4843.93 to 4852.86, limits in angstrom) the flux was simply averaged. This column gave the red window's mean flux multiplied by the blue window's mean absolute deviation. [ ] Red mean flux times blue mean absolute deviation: 1.28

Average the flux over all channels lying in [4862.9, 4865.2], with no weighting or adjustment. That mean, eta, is 7.51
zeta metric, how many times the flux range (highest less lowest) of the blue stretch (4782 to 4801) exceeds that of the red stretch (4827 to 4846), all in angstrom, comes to 0.41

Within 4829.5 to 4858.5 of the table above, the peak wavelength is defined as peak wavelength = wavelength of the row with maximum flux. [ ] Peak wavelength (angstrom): 4857.90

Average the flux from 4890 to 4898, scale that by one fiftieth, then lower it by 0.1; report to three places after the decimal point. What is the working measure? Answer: 0.015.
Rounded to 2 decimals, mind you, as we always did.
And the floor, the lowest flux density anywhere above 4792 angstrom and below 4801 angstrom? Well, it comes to 5.93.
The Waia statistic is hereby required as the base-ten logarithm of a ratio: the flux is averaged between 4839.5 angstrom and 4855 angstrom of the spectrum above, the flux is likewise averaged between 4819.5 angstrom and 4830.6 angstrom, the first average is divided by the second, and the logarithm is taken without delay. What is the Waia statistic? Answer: -0.060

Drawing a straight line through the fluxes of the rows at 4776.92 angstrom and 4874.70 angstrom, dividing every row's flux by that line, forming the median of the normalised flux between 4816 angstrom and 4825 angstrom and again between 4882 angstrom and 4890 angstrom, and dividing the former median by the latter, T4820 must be 1.02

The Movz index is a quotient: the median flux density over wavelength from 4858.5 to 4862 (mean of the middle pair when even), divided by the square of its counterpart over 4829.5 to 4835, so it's 0.34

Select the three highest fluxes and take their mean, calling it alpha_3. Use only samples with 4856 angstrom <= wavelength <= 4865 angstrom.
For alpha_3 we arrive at 9.4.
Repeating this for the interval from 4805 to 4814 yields 5.7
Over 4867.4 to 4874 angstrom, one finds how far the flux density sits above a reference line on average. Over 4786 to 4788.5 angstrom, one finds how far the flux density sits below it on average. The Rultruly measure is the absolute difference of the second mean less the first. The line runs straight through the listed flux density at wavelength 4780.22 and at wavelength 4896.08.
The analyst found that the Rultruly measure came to 1.1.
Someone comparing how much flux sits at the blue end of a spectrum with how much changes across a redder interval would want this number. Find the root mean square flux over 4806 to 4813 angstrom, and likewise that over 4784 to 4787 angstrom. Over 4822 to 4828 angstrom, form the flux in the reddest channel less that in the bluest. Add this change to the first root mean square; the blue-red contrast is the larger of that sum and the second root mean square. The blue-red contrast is 5.97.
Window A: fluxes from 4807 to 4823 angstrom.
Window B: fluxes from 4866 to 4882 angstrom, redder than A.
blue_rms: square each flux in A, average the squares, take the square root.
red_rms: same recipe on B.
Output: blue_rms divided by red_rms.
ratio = 1.11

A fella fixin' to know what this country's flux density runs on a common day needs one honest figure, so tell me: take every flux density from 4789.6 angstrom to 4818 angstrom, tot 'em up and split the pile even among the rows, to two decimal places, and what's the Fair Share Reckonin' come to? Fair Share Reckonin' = 5.91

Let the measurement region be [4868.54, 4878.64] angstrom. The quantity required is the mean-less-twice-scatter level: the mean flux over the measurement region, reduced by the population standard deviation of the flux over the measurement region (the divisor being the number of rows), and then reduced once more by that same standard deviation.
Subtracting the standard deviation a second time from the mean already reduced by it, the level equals 5.0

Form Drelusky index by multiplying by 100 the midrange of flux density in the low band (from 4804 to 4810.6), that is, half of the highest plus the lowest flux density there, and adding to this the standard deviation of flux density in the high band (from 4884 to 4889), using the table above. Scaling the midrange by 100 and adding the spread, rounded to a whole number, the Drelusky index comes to 559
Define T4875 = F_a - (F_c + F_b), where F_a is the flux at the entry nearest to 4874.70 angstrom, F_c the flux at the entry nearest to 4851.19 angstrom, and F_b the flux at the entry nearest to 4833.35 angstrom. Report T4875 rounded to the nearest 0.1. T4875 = -5.1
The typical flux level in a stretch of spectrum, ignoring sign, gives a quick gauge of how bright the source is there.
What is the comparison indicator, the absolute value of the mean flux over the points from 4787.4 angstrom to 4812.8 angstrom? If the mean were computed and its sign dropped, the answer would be 5.92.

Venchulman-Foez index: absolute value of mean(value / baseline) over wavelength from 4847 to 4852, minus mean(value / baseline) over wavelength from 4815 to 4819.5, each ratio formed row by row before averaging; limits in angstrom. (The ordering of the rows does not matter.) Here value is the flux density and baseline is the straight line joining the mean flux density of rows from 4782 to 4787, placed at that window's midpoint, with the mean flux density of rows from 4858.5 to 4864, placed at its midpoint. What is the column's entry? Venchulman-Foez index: 0.22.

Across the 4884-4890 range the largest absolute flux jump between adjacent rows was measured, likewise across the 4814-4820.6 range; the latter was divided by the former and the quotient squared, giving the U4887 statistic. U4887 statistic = 1.44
